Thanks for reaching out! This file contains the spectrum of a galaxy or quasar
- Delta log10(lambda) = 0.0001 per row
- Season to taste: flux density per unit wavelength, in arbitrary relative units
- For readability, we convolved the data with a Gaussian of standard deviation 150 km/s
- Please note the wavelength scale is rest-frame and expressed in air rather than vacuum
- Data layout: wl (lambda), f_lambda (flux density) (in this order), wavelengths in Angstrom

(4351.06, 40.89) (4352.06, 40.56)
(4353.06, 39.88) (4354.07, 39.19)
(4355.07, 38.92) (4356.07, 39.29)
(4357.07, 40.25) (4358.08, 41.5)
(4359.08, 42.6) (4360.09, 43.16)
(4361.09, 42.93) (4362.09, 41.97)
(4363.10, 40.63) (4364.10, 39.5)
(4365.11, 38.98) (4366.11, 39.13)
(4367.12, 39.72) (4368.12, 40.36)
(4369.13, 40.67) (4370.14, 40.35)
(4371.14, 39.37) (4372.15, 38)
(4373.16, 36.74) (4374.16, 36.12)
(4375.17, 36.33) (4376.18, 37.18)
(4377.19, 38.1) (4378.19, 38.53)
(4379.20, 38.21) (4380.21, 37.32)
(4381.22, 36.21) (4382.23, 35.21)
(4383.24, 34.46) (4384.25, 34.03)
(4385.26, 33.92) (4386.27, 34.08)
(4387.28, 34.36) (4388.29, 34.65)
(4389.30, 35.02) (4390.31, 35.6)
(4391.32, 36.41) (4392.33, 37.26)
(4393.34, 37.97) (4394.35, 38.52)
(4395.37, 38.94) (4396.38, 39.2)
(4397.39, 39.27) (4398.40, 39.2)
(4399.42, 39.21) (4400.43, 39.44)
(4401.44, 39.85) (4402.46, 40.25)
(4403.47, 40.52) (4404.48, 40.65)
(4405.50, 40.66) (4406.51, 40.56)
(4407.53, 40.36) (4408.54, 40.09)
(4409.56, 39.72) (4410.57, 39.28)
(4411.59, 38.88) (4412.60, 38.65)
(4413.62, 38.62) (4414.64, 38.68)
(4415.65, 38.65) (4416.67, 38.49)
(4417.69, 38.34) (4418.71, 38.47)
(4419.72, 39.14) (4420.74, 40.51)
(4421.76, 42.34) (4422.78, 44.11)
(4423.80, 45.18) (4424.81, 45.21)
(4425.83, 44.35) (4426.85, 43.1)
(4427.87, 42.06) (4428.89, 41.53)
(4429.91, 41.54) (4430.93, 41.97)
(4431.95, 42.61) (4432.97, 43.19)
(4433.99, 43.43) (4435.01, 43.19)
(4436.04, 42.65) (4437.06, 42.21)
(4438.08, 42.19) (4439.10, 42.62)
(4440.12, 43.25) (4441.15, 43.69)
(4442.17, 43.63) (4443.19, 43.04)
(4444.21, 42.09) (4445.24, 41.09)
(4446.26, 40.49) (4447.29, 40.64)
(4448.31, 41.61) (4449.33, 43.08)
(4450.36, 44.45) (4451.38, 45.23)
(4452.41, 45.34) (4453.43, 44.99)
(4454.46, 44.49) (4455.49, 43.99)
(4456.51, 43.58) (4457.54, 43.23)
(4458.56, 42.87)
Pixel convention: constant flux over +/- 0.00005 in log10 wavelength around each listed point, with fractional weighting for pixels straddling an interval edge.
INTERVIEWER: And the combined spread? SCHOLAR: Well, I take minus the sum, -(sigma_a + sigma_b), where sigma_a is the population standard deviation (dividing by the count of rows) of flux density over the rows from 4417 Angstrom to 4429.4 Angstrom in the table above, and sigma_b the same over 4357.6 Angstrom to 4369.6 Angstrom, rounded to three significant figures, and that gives -3.80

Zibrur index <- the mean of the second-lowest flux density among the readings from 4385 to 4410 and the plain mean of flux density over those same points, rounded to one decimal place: 36.2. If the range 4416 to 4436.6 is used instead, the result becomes 40.3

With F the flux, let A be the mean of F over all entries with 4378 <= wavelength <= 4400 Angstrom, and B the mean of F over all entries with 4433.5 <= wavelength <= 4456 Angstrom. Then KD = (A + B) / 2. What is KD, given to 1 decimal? 39.9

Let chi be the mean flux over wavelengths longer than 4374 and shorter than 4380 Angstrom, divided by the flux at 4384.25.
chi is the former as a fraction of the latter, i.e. 1.10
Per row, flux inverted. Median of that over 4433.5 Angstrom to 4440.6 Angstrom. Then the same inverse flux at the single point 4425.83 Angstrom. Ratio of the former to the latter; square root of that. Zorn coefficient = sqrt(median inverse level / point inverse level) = 1.02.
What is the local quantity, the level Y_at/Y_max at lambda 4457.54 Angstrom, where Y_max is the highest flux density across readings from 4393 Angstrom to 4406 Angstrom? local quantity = 1.06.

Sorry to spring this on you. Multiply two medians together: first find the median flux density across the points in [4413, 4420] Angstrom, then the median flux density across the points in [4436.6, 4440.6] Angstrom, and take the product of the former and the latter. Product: 1638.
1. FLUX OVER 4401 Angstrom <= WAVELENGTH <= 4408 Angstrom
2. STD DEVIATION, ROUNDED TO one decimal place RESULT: 0.3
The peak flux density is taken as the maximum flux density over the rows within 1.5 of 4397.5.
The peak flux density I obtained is 39.27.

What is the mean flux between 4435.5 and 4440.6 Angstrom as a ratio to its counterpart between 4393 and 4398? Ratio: 1.10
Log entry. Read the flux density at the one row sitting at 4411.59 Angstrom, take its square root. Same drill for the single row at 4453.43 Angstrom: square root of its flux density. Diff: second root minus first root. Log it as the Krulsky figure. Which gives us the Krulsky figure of 0.5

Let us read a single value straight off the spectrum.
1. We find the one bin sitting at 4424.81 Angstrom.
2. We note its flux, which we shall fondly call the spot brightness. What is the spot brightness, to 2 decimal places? 45.21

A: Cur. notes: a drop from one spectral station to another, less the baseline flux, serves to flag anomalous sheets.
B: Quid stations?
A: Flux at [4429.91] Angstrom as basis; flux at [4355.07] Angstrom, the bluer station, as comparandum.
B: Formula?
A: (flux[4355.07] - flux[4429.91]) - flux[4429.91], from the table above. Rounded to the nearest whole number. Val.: -44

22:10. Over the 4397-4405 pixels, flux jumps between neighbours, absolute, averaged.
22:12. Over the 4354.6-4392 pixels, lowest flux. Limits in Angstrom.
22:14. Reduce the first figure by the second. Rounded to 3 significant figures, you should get -33.7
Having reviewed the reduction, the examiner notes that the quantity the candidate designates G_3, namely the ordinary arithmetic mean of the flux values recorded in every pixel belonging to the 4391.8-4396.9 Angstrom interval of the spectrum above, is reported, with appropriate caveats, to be 38.4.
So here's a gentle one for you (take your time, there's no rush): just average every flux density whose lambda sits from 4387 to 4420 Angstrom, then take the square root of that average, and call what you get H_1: 6.22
